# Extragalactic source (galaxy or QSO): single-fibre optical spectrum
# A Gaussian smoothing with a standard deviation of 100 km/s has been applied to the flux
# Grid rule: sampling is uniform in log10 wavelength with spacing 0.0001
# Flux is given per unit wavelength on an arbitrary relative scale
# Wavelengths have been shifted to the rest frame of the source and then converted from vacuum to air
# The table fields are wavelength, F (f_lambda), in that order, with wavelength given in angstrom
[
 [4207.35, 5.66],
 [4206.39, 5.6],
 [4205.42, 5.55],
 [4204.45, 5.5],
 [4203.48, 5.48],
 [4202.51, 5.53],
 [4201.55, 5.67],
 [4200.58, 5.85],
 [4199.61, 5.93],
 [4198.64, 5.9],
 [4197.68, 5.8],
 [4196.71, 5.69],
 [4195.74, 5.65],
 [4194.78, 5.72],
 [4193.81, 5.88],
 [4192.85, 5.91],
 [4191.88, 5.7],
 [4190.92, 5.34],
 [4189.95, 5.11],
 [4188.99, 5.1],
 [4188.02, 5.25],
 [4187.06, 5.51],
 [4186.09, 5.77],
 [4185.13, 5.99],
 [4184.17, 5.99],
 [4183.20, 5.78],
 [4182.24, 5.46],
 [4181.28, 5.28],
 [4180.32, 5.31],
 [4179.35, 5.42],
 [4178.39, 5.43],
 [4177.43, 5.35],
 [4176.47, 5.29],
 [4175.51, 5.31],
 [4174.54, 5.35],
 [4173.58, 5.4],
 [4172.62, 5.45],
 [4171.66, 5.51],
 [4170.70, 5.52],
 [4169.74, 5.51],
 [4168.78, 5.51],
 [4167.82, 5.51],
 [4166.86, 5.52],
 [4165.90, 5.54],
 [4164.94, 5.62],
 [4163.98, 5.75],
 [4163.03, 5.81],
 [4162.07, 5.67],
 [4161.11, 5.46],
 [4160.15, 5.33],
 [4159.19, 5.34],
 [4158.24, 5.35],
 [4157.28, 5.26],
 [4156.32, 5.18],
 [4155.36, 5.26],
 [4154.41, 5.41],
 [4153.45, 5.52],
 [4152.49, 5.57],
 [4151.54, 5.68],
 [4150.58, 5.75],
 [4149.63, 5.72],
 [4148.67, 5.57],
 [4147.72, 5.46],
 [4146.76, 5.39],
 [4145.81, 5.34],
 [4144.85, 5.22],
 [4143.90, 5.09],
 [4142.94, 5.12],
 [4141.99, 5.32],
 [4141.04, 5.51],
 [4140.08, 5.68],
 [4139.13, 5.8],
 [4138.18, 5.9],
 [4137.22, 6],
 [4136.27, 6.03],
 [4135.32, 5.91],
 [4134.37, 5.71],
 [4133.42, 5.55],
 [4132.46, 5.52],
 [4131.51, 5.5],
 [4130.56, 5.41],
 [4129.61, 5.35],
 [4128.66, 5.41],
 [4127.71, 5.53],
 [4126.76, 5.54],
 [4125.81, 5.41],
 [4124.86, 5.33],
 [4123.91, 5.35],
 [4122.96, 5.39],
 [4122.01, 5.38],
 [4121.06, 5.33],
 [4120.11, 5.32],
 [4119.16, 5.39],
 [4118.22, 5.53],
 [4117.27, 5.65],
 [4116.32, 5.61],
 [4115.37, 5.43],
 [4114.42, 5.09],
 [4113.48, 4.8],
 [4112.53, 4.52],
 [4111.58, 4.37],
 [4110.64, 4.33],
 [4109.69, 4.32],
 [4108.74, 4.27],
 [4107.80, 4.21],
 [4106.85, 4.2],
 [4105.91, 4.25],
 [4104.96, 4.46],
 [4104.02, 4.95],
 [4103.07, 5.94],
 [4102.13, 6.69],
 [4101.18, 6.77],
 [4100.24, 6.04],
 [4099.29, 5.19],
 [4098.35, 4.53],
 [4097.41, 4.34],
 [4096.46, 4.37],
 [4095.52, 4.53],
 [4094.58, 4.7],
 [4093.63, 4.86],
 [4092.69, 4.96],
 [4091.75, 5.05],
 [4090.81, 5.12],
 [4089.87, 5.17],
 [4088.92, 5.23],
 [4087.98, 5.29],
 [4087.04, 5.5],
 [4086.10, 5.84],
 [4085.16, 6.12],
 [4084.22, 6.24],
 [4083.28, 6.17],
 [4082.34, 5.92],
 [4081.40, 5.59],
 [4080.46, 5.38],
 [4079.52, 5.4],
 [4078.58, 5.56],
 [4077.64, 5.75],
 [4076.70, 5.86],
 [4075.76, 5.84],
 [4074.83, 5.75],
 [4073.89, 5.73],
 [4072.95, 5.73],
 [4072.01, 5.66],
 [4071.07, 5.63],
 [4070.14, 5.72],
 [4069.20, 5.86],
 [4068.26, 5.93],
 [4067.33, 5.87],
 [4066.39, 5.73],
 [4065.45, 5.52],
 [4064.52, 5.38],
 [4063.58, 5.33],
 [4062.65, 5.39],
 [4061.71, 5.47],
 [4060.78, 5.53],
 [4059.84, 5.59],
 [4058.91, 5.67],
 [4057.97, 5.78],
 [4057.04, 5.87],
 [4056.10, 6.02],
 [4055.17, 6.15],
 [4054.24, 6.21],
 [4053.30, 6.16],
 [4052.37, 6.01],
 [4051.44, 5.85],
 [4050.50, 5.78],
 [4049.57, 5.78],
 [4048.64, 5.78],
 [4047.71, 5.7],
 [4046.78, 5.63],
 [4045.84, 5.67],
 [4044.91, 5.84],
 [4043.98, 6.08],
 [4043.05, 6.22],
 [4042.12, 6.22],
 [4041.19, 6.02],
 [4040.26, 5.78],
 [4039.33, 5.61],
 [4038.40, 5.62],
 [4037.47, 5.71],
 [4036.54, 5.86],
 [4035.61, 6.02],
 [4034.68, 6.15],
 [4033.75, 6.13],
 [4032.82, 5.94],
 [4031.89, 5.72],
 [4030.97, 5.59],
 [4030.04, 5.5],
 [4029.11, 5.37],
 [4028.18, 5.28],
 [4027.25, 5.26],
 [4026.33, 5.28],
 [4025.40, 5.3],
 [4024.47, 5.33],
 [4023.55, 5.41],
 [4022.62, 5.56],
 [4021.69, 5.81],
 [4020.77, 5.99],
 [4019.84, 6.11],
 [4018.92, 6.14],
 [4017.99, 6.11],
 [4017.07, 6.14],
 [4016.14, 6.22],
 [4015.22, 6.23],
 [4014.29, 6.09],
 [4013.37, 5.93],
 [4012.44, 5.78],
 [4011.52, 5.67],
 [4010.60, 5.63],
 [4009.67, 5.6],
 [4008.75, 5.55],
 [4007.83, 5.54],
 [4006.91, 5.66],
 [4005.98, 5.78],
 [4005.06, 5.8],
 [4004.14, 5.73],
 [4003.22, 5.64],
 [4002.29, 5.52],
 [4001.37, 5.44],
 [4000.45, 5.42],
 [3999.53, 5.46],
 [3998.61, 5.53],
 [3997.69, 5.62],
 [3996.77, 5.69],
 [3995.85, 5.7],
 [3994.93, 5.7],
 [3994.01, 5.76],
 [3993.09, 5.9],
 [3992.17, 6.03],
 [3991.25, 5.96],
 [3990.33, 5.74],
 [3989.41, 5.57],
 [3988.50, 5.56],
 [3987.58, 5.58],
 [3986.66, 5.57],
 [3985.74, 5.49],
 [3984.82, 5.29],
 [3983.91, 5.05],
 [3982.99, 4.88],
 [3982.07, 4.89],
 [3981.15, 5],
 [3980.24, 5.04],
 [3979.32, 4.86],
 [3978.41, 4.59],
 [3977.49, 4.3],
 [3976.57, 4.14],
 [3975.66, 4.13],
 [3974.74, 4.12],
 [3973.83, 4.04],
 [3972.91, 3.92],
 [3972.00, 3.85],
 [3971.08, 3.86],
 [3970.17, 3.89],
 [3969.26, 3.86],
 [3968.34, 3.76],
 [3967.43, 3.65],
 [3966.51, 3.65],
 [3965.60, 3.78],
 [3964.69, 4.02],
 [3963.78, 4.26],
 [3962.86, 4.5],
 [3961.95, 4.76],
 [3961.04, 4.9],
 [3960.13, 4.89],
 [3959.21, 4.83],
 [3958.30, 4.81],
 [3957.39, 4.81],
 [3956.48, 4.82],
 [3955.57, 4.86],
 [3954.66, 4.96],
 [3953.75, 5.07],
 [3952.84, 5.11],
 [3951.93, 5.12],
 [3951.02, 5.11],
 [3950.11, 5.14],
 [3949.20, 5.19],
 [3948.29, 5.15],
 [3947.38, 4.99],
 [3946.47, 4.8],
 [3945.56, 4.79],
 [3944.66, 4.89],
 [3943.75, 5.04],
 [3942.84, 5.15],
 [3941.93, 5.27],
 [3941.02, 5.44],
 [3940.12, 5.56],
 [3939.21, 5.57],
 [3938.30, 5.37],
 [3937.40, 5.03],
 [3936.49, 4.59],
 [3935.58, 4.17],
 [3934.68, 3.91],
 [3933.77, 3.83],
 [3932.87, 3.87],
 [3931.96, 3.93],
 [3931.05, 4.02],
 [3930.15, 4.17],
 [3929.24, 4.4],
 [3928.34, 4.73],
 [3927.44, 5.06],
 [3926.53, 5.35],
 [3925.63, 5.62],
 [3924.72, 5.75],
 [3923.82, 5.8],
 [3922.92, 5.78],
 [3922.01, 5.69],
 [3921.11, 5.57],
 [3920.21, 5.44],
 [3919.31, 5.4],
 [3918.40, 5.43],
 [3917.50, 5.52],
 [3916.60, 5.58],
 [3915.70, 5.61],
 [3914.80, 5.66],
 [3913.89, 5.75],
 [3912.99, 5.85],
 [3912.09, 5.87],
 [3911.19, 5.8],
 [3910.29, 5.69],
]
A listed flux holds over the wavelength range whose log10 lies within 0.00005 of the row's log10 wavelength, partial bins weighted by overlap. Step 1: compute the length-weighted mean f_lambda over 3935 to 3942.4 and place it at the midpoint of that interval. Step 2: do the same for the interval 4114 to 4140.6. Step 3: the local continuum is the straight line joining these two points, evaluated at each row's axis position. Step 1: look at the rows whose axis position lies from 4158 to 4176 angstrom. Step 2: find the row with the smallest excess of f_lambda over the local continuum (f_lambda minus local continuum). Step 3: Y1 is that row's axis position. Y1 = 4175.51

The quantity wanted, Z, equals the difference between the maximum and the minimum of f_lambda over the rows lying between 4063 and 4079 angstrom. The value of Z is 0.6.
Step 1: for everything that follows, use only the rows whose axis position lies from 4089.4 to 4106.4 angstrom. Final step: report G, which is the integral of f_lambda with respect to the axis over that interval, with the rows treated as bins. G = 86.8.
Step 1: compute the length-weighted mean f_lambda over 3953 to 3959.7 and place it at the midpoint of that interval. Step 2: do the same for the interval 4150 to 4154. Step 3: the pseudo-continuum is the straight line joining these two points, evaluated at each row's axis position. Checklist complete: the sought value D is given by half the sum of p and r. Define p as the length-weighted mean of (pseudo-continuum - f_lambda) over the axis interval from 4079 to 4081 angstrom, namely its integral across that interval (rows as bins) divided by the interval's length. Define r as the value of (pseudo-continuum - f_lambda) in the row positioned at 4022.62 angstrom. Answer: -0.23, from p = 0.0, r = -0.42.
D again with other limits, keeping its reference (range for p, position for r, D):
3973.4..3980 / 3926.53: 0.03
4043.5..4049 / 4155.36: -0.09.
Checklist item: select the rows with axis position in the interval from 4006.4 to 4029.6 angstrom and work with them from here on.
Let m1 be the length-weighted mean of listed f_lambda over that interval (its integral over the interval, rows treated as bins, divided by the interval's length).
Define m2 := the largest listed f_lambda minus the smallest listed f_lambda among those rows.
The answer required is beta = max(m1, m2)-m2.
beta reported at 4.7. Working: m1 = 5.7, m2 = 0.97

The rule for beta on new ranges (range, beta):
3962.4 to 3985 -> 2.6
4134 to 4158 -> 4.6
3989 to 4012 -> 5.1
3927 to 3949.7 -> 3.0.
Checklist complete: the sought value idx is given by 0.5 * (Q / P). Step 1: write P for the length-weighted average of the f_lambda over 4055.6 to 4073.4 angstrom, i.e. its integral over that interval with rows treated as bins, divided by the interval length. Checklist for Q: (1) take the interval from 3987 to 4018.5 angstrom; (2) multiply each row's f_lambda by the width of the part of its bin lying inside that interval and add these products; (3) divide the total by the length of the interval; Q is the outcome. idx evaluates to 0.51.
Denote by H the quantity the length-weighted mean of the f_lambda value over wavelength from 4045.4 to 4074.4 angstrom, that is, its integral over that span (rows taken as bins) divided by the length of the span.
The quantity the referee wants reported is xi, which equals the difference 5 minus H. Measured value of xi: -0.7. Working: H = 5.74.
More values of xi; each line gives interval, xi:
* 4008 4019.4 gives -0.9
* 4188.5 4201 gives -0.7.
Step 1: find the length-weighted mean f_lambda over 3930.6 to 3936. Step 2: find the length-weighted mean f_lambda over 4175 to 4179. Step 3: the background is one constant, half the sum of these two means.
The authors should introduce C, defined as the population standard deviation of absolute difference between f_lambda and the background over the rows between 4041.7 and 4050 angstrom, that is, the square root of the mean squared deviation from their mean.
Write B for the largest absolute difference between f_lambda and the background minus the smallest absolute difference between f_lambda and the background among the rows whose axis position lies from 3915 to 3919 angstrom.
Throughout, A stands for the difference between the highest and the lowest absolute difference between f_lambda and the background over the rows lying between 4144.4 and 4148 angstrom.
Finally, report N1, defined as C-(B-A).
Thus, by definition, 0.28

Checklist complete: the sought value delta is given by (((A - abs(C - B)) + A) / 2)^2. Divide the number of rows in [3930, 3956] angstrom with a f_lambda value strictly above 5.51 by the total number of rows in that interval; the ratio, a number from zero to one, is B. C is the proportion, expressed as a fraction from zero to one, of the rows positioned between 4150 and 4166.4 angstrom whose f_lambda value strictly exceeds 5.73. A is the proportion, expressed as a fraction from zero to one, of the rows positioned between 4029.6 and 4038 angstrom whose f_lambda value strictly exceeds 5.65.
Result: 0.52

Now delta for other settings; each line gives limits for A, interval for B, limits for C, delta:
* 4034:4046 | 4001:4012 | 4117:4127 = 0.15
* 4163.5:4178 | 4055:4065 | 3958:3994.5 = 0.04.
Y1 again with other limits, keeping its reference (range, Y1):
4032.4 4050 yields 4039.33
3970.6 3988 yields 3972.00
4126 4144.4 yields 4143.90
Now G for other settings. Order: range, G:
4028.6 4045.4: 98.3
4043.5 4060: 96.9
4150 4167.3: 95.2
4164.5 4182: 95.1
